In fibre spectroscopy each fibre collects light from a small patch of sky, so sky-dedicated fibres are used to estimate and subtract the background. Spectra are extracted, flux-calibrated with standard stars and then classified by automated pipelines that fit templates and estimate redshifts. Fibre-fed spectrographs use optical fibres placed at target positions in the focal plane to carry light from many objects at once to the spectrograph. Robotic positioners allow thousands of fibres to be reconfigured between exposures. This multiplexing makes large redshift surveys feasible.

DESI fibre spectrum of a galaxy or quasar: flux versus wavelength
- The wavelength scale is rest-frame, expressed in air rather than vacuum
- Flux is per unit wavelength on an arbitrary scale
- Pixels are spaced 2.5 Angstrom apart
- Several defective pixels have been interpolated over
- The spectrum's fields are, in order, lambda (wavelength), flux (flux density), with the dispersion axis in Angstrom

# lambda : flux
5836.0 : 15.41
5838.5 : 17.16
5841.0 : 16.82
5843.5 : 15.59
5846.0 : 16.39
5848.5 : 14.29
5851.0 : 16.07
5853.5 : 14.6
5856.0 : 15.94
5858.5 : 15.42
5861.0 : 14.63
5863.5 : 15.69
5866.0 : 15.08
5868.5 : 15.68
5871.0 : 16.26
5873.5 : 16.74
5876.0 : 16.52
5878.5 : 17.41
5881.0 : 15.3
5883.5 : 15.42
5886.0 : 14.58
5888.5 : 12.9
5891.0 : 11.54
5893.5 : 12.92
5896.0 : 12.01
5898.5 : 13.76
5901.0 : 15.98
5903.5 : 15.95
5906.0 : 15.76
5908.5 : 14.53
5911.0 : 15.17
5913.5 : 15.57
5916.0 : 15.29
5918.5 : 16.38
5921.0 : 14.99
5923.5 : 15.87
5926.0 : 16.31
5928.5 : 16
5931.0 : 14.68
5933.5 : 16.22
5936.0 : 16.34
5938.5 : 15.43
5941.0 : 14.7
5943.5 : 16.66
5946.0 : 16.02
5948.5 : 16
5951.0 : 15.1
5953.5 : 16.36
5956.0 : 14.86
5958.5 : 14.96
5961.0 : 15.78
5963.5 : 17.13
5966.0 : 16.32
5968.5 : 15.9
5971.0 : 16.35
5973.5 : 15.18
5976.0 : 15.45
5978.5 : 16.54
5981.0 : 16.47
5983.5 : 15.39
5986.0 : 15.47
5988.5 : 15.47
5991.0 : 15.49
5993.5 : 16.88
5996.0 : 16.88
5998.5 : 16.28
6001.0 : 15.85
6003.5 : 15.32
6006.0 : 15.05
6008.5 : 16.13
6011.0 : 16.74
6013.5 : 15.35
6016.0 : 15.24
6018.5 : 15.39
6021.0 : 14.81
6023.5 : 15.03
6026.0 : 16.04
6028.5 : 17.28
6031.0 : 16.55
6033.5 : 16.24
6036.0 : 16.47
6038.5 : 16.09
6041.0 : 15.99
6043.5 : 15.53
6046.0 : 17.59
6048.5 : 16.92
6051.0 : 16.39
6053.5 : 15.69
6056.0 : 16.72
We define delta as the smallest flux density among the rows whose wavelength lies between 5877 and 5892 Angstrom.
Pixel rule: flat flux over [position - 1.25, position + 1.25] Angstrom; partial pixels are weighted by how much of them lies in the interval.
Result 11.54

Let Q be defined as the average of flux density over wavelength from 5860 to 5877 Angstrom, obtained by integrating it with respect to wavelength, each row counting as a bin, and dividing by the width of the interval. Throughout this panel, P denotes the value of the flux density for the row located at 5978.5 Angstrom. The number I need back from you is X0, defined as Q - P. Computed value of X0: -0.7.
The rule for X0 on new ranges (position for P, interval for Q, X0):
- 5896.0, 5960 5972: 4.3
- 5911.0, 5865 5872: 0.5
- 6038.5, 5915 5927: -0.3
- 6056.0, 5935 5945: -0.9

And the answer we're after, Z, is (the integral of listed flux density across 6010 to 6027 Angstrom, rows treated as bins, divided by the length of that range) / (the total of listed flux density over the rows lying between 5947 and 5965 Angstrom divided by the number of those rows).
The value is 0.98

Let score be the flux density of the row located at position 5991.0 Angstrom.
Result 15.49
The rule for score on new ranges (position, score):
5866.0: 15.08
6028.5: 17.28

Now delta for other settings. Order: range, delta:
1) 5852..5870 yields 14.6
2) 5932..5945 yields 14.7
